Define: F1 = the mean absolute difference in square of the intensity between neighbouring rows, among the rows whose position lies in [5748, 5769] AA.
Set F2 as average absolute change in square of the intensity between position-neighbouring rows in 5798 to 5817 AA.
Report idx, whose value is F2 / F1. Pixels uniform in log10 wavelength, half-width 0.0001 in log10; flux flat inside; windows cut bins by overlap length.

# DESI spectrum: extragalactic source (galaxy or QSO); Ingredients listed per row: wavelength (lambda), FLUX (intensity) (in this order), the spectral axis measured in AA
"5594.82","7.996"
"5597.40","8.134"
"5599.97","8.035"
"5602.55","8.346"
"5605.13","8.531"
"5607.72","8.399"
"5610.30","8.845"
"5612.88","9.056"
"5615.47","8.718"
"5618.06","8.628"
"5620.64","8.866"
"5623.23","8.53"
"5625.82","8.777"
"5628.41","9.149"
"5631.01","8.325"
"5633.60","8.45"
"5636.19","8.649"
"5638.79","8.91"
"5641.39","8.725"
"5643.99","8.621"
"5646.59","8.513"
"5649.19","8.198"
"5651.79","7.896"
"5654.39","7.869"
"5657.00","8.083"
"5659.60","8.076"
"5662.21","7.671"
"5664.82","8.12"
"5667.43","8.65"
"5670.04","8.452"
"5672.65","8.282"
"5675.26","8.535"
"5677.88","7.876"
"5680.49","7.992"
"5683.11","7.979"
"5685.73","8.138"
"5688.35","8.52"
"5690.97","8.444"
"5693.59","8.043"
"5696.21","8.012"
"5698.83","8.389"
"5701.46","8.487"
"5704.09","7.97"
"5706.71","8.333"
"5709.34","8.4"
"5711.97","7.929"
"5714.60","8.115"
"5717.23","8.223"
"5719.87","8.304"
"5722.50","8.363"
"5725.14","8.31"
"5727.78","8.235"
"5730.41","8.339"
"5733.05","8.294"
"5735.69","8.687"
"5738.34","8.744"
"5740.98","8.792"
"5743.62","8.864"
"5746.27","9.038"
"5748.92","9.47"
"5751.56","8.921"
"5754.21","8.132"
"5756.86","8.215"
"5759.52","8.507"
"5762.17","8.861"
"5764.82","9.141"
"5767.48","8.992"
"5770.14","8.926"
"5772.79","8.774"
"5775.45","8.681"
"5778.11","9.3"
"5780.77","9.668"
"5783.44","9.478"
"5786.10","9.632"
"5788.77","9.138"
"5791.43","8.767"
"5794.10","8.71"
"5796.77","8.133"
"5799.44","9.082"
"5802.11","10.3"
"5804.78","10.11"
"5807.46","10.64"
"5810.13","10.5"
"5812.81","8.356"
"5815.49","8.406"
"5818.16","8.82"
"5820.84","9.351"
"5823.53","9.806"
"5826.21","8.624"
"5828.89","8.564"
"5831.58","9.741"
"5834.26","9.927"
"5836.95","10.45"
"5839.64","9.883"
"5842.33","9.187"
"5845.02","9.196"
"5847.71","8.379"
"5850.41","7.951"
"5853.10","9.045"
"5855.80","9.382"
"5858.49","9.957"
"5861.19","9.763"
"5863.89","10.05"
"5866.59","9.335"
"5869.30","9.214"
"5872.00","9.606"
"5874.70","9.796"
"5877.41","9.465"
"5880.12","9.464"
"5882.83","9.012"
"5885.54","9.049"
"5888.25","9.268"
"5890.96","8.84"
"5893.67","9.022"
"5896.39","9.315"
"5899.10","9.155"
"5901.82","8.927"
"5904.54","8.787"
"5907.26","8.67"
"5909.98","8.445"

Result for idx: 2.2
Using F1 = 6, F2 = 13.8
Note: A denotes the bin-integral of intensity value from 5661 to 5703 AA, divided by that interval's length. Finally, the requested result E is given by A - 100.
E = -91.8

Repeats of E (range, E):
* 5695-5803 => -91.3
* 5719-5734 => -91.7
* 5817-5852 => -90.8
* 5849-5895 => -90.7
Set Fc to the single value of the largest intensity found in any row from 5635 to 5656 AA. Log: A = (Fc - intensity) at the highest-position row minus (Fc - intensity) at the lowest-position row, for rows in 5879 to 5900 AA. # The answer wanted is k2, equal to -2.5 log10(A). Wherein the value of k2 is 1.3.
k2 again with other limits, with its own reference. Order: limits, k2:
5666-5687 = 0.7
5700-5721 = 1.8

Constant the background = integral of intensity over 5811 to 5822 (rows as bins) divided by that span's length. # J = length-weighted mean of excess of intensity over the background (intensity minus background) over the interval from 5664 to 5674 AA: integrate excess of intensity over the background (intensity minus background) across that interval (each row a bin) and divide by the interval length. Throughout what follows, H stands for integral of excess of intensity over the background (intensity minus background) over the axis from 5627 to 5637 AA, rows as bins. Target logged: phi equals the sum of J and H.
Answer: -2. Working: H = -1.6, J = -0.41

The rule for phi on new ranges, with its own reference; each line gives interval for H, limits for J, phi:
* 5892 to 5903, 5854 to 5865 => 4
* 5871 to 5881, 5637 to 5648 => 8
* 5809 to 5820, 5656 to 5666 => 1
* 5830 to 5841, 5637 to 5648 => 13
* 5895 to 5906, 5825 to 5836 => 3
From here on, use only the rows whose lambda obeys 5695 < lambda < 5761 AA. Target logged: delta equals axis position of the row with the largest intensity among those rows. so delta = 5748.92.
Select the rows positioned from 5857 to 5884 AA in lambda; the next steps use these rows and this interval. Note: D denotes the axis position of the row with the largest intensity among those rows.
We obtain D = 5863.89 AA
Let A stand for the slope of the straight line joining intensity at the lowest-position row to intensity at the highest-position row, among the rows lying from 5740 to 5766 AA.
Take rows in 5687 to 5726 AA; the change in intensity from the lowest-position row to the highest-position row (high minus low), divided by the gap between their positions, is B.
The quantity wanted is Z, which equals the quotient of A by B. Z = -2.6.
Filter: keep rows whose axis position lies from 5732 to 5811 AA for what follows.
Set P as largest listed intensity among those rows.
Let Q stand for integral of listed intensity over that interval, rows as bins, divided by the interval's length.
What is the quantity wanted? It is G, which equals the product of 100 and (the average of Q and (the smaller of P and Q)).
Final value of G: 908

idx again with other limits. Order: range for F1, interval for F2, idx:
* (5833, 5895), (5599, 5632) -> 0.7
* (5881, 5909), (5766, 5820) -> 2.4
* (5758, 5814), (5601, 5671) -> 0.5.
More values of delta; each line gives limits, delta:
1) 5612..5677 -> 5628.41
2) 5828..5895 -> 5836.95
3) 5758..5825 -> 5807.46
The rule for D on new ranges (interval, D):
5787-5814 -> 5807.46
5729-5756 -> 5748.92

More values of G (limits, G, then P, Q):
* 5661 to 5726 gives 822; 8.65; 8.22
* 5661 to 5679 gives 823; 8.65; 8.23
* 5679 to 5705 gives 820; 8.52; 8.20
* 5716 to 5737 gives 834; 8.687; 8.34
